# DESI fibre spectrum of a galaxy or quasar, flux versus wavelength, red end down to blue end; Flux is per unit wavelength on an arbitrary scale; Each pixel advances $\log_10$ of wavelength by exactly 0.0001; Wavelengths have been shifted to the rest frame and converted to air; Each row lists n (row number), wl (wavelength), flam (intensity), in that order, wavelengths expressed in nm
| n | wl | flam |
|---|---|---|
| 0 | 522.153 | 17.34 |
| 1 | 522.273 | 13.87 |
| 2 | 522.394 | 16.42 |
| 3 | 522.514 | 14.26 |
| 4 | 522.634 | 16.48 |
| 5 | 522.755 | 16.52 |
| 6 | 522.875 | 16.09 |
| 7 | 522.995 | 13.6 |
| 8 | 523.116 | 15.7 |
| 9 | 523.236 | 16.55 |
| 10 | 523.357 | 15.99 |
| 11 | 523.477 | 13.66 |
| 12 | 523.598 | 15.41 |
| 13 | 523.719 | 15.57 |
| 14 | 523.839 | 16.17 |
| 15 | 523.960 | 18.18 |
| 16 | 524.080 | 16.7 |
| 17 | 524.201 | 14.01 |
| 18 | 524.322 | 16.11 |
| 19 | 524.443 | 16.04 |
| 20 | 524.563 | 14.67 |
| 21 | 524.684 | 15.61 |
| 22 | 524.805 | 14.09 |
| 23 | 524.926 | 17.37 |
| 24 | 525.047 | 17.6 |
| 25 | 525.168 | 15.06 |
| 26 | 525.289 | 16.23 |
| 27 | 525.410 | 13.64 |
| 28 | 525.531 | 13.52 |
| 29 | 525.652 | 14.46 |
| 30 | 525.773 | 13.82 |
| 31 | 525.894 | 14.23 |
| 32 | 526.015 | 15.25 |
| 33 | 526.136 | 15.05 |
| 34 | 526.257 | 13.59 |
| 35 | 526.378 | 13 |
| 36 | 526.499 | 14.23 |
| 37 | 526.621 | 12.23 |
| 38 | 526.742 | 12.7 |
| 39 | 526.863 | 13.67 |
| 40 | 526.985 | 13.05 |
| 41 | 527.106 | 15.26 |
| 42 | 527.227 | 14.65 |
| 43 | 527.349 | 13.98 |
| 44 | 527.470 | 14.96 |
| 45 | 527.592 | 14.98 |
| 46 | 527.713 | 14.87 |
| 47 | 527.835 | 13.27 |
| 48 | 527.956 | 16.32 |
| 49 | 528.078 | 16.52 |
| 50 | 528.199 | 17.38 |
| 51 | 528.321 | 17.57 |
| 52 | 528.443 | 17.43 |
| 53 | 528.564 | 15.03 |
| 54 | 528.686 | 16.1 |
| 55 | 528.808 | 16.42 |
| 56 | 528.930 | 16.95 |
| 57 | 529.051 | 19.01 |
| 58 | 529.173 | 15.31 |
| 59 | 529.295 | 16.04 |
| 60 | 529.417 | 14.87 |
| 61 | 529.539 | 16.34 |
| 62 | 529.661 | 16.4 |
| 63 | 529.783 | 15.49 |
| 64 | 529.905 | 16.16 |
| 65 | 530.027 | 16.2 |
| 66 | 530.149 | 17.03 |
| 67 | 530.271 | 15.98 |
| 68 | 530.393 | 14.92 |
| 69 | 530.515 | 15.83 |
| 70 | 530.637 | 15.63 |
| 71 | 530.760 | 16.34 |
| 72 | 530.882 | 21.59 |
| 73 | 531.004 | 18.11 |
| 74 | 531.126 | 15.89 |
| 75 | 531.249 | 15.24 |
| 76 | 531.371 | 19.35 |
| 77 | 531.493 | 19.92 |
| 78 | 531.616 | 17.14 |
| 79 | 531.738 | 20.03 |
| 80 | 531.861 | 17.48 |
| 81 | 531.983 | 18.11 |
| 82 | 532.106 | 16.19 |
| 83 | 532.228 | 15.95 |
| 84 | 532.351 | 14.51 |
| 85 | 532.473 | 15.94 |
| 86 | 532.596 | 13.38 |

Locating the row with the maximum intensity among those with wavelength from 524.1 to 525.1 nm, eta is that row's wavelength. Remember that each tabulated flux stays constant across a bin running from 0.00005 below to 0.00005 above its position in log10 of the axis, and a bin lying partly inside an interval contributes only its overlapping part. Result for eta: 525.047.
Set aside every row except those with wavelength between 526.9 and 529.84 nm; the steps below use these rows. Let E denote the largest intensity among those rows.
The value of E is 19.01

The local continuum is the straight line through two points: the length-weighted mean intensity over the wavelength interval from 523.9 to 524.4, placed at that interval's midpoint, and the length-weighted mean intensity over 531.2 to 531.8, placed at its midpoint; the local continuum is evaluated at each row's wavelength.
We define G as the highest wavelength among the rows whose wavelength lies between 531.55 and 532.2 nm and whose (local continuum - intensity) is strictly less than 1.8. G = 531.983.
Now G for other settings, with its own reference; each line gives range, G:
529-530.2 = 530.149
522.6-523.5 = 523.357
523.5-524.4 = 524.322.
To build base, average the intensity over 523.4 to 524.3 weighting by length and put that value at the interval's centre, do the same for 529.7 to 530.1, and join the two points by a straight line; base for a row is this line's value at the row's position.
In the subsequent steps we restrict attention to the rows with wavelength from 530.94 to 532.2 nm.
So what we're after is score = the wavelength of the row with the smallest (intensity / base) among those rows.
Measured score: 531.249 nm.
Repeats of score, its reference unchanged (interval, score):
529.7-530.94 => 530.393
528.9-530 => 529.417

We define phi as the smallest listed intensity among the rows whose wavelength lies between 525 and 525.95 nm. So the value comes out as 13.52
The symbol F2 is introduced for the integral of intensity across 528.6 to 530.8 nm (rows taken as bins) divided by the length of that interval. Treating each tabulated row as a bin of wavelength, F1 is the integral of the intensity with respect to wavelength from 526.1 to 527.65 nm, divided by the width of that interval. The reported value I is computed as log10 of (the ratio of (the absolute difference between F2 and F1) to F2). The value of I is -0.86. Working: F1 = 14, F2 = 16.15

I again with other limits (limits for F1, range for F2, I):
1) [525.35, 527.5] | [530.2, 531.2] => -0.77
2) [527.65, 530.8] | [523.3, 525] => -1.56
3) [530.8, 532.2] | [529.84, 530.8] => -0.90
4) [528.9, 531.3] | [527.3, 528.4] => -1.25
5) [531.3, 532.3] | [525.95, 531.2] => -0.82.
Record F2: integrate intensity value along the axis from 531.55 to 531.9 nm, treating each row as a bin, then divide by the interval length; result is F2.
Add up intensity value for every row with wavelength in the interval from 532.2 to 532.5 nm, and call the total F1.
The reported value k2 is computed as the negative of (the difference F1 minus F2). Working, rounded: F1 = 46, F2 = 18.2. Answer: -28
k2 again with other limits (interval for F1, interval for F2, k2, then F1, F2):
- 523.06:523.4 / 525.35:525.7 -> -34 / 48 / 13.9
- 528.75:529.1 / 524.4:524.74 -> -37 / 52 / 15.4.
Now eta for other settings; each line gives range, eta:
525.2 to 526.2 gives 525.289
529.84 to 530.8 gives 530.149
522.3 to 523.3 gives 523.236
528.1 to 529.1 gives 529.051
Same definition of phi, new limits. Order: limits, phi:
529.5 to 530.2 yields 15.49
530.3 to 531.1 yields 14.92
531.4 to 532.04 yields 17.14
